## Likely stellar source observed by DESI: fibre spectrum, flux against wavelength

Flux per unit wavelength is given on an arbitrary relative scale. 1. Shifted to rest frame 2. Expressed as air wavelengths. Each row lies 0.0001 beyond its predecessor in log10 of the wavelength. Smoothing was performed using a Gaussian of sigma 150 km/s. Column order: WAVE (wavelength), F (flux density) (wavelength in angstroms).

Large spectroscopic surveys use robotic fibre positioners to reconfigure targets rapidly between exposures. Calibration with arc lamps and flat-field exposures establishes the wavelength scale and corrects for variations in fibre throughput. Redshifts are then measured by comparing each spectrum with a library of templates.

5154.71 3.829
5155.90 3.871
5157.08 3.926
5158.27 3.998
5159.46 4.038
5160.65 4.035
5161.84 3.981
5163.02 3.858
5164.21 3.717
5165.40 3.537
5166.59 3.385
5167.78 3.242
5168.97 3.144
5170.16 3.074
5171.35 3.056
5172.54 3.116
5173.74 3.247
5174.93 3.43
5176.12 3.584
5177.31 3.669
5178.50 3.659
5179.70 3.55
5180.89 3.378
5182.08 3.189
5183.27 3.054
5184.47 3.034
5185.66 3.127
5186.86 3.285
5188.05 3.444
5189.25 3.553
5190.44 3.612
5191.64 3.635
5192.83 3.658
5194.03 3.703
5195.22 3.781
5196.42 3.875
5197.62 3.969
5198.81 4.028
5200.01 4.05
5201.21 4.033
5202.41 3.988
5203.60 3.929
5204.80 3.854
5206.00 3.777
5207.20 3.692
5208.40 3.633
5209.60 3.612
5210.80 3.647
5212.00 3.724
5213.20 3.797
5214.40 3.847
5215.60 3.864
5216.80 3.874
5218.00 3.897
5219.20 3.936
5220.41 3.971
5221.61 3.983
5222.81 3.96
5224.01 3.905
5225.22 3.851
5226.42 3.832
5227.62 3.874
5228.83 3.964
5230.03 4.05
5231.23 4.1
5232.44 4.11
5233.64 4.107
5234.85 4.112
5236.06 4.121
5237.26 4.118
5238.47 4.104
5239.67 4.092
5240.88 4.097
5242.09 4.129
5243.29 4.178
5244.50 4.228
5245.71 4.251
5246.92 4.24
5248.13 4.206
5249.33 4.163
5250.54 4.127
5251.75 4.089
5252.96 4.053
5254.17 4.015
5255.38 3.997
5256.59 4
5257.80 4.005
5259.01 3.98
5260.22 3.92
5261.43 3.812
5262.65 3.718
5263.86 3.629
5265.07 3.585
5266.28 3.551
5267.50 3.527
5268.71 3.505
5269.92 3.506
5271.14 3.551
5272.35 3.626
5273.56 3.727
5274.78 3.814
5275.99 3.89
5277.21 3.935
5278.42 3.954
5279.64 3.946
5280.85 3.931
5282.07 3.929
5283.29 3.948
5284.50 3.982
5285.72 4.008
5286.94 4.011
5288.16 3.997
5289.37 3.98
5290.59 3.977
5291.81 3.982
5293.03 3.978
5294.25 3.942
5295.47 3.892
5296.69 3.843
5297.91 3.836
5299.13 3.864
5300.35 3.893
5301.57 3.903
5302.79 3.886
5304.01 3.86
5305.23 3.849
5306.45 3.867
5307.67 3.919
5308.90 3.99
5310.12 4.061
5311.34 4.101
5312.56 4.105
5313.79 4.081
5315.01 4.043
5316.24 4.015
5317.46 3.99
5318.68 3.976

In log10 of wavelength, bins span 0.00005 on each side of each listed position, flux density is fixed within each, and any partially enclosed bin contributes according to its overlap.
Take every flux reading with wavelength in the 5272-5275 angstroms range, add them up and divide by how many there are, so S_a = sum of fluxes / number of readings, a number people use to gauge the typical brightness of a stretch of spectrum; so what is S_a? 3.72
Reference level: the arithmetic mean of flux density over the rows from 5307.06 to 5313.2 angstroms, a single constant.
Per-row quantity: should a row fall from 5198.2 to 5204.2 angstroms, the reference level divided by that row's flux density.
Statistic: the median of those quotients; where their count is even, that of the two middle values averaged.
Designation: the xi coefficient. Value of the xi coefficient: 1.00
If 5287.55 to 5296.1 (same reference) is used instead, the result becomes 1.01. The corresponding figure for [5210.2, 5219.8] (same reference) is 1.05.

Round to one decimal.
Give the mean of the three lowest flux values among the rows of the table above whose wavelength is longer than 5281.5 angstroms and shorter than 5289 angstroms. 4.0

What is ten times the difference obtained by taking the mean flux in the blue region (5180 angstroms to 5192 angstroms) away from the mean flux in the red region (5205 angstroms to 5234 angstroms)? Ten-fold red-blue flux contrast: 5.4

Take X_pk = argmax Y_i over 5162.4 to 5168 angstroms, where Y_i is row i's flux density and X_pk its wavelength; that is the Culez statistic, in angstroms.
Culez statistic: 5163.02 angstroms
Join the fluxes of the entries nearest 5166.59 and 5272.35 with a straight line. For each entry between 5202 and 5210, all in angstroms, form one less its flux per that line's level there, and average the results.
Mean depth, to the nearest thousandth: -0.089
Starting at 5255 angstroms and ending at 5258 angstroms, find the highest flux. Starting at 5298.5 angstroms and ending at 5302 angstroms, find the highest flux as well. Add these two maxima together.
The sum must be 7.91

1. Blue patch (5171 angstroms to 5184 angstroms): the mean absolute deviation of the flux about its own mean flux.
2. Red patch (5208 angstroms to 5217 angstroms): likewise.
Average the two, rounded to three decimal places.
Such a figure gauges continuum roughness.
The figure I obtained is 0.150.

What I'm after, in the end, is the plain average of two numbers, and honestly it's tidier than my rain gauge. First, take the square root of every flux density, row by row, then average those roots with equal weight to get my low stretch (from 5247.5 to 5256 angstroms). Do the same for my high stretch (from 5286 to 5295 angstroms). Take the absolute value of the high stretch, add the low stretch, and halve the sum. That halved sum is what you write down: 2.01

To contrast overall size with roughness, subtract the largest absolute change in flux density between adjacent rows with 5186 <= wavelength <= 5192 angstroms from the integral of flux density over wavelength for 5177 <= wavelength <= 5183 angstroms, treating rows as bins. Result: 20.6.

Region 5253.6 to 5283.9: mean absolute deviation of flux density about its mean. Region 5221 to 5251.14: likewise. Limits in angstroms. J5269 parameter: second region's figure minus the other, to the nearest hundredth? -0.07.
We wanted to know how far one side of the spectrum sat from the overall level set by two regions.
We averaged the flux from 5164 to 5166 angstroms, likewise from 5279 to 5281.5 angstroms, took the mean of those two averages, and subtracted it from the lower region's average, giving -0.16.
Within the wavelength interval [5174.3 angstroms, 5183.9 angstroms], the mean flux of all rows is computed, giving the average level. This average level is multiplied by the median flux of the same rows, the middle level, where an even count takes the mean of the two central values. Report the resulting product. 12.0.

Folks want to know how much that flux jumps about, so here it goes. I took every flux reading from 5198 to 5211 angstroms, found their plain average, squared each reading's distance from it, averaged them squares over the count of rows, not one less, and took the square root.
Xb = 0.17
